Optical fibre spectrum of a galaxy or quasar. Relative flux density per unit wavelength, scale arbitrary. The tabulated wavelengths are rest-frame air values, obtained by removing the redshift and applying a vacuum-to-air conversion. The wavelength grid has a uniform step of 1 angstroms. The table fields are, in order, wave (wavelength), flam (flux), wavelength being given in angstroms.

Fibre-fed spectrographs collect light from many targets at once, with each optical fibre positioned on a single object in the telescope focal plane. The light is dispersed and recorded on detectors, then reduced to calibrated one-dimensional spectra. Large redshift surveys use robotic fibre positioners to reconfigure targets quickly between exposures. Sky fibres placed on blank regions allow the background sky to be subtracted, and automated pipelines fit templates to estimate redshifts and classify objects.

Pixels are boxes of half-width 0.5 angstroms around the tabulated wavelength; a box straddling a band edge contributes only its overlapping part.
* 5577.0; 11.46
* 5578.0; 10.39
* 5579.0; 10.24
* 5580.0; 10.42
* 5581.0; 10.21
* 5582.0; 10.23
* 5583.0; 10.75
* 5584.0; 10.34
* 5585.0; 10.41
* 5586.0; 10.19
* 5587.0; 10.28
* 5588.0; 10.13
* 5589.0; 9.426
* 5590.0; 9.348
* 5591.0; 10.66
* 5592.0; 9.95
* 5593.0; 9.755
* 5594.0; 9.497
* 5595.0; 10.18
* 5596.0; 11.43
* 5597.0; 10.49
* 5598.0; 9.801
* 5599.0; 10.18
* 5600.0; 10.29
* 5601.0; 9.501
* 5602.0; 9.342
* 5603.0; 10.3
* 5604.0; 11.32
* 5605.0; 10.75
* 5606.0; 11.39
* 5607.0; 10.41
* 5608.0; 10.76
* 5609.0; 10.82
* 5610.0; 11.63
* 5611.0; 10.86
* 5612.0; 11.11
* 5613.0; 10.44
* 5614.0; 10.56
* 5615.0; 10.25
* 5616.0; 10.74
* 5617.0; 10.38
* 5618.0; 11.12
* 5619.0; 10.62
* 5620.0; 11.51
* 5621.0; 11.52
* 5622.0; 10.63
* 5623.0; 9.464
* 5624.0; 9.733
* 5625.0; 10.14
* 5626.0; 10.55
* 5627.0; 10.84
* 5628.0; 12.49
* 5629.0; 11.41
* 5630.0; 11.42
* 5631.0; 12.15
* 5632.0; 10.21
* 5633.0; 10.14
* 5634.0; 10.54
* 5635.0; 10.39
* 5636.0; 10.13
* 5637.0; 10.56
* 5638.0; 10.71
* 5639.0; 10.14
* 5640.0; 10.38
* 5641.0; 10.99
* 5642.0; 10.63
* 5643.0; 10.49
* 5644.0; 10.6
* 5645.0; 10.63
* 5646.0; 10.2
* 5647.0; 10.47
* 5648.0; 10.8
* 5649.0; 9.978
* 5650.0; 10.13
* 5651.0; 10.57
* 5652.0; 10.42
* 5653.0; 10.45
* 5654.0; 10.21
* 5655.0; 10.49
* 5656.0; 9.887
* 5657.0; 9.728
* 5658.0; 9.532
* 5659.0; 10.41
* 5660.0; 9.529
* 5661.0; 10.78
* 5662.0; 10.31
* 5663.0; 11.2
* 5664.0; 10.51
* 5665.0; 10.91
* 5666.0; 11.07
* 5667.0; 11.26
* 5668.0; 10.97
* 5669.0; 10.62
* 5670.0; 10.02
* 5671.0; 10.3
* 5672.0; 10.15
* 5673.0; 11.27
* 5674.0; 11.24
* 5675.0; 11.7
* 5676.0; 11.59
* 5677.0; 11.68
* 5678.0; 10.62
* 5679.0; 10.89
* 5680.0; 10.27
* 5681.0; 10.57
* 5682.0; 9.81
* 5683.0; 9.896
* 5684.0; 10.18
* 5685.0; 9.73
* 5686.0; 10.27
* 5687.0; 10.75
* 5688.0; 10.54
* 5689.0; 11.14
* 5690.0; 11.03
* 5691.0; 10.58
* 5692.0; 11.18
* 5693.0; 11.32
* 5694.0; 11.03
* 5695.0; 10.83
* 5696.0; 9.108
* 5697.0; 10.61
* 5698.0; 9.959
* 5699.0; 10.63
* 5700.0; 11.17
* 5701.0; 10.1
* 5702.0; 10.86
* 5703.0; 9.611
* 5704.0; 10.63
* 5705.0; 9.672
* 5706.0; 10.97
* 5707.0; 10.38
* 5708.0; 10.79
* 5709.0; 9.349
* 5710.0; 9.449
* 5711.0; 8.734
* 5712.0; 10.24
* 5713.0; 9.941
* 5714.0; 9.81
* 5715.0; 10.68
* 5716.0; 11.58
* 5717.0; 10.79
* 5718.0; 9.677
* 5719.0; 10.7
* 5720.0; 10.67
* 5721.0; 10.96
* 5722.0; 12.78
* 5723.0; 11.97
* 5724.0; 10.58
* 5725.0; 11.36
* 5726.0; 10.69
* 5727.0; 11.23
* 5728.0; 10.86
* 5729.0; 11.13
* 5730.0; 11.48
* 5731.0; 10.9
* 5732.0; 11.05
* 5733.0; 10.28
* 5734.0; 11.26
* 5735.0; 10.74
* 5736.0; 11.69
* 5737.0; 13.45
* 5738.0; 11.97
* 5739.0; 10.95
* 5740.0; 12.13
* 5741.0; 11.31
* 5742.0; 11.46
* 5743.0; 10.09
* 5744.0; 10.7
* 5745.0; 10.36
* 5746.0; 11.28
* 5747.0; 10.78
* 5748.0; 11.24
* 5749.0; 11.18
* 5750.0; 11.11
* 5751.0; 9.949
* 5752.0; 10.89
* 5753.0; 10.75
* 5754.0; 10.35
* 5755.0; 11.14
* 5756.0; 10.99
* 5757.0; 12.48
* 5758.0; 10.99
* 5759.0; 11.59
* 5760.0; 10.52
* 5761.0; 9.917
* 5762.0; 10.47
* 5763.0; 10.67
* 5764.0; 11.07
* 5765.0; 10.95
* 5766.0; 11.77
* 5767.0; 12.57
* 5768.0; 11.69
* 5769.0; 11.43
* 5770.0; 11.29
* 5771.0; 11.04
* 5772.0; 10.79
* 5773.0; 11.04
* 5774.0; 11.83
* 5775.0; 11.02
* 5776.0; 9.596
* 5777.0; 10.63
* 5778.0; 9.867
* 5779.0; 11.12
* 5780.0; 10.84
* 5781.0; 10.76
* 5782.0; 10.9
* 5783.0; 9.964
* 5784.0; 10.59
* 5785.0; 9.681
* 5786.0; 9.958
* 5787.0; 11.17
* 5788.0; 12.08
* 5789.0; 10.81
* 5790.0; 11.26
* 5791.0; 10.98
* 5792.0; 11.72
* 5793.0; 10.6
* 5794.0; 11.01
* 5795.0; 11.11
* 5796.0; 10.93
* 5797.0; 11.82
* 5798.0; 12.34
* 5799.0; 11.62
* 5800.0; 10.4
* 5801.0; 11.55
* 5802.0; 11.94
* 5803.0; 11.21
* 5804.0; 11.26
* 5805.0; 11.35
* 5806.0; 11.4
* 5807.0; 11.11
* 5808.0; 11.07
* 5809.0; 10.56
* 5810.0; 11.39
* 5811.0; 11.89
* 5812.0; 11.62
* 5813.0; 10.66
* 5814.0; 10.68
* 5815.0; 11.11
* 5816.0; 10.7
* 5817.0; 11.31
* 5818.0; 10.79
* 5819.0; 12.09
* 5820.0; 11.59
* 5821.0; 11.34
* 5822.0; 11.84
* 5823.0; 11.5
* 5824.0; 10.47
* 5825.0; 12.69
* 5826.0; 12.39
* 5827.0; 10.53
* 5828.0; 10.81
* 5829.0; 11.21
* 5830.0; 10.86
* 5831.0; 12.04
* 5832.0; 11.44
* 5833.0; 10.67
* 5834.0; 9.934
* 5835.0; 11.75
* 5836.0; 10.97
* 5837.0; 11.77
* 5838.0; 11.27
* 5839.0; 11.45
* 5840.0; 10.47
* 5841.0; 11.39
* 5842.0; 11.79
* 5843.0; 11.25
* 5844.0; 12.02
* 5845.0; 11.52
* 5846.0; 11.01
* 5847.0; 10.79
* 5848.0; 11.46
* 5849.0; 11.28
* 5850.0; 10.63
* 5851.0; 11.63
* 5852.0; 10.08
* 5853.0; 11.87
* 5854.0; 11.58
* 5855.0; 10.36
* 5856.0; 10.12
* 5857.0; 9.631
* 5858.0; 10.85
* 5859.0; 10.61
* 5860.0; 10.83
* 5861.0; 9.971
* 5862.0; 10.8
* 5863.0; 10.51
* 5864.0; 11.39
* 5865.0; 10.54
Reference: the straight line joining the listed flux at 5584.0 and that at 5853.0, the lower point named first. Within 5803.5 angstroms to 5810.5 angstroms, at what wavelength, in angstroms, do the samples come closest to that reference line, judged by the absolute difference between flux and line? 5806.0 angstroms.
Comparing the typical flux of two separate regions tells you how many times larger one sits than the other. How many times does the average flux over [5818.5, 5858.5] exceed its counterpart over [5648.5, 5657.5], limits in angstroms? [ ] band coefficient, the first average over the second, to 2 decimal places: 1.10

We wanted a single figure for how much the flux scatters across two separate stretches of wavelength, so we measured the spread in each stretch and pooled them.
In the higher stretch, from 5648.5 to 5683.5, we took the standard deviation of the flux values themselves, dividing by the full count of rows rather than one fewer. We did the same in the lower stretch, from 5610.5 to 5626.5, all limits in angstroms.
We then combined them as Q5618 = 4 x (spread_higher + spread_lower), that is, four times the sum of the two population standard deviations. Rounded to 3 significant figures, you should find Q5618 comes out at 4.50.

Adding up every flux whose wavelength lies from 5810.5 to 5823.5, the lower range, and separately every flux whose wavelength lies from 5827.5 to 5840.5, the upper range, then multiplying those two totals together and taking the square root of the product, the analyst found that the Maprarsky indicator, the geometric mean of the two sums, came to 146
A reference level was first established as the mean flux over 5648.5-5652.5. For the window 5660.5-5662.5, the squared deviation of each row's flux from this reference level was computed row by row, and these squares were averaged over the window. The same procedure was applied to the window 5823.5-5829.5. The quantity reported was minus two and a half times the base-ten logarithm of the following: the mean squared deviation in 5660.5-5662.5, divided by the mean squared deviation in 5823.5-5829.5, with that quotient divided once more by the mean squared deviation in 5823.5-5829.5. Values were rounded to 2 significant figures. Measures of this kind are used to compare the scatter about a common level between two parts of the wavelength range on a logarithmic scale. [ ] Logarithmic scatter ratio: 3.7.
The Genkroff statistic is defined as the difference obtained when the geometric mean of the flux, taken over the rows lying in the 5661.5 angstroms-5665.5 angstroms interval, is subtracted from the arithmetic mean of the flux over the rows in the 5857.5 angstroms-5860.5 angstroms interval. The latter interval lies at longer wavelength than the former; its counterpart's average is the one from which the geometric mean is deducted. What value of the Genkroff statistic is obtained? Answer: 0.0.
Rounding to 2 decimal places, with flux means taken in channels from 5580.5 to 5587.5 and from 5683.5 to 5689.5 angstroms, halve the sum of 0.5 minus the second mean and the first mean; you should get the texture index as 0.20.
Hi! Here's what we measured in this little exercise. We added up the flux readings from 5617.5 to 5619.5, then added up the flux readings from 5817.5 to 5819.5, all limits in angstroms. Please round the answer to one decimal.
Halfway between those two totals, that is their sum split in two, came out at 22.3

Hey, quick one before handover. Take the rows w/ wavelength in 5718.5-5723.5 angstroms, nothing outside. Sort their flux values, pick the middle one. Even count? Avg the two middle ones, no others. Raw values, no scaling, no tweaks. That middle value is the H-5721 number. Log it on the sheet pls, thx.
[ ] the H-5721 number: 10.96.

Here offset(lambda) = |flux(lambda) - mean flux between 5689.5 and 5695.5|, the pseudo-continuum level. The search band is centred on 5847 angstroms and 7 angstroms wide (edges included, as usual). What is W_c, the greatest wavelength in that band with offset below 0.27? 5847.0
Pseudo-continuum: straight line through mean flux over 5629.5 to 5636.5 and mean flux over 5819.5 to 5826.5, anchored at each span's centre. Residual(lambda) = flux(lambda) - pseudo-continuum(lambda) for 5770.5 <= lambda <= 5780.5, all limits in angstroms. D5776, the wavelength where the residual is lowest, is 5776.0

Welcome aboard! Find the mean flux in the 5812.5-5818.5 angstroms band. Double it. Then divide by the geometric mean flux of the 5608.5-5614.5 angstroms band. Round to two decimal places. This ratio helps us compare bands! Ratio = 2.00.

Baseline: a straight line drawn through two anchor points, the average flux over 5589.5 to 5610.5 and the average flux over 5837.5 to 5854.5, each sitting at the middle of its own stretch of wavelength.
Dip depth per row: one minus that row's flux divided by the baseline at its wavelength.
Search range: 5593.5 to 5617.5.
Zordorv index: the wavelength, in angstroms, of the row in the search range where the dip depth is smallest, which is 5610.0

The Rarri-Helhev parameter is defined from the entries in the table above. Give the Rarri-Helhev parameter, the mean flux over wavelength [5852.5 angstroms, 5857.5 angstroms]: 10.7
